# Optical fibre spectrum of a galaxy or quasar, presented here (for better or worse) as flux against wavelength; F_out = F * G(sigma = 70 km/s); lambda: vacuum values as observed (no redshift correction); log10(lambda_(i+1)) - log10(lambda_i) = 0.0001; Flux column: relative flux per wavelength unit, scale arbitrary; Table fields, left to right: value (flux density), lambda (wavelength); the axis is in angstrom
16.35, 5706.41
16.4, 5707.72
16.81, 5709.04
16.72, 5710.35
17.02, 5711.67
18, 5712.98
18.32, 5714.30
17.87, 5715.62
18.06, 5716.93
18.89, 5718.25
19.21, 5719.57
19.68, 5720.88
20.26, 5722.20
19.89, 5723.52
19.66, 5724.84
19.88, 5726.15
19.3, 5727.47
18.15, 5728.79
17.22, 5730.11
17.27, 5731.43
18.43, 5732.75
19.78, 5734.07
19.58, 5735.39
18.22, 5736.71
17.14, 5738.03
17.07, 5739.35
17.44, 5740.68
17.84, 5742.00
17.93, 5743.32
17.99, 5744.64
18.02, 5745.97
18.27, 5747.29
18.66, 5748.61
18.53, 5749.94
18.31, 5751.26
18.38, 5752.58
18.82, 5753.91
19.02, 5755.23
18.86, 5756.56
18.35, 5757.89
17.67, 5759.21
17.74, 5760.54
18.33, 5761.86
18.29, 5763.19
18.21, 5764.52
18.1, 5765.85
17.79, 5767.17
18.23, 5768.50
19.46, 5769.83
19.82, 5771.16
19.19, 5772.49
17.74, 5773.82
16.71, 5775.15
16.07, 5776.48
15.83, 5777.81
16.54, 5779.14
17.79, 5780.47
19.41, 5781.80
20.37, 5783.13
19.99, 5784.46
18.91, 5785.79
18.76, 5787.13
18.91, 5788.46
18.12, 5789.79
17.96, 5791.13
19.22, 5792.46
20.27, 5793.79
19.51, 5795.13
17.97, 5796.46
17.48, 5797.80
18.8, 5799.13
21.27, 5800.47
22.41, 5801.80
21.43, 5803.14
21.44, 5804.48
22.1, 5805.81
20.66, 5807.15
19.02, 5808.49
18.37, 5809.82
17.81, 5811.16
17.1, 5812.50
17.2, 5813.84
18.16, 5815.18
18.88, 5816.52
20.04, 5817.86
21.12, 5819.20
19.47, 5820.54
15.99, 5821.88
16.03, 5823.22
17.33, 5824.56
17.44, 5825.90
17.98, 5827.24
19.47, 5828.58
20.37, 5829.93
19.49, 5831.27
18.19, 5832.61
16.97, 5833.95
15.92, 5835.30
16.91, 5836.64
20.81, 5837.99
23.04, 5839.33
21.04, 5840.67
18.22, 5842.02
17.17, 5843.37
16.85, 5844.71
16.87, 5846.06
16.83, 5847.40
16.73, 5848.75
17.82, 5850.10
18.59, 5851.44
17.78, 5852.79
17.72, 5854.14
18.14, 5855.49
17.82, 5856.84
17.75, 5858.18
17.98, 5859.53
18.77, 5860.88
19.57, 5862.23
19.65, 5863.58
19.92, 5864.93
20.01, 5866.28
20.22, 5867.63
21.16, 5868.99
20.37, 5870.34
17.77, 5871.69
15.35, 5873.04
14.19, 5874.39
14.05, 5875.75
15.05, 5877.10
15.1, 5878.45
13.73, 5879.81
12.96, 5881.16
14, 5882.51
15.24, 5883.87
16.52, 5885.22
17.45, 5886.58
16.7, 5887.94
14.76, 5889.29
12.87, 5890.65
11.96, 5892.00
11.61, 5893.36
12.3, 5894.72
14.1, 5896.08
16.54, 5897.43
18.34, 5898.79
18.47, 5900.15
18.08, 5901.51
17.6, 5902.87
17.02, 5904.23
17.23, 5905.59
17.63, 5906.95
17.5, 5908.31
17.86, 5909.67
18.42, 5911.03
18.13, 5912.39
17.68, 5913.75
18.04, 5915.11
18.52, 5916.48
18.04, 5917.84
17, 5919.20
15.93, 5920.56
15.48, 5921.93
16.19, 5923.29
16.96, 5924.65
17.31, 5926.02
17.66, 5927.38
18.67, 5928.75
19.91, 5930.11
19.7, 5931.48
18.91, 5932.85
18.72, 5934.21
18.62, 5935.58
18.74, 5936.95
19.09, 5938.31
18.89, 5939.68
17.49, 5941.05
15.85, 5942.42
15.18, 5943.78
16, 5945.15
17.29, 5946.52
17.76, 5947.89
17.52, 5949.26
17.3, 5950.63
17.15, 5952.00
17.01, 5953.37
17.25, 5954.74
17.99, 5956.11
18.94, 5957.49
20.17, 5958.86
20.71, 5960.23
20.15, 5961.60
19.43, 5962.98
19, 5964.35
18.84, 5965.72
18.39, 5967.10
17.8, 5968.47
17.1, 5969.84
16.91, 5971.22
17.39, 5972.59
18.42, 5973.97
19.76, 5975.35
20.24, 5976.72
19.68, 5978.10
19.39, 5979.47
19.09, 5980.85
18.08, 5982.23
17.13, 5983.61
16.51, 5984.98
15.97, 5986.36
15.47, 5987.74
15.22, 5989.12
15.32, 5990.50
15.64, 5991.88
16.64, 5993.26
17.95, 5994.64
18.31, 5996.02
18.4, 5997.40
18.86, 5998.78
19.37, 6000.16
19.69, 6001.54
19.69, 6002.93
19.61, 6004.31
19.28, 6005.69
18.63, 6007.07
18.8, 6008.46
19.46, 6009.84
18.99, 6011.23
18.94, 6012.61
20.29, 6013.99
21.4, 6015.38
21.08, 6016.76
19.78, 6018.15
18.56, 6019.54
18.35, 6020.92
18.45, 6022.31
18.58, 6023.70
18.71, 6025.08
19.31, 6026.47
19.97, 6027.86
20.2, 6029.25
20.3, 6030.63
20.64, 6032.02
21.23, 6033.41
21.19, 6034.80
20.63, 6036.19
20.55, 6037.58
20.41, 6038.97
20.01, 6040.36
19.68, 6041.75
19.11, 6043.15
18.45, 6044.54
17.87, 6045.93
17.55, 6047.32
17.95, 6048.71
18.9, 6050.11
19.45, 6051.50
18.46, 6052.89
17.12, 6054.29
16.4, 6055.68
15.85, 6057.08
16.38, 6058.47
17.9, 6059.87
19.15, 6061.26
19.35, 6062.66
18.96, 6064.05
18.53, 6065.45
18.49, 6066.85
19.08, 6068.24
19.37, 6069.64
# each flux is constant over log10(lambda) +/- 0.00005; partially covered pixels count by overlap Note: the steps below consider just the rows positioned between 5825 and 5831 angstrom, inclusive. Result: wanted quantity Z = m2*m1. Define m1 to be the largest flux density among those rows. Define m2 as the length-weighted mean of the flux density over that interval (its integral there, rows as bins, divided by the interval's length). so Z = 383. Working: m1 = 20.37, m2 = 18.8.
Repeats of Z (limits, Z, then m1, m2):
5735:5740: 351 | 19.58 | 17.9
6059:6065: 363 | 19.35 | 18.8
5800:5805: 485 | 22.41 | 21.7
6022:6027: 363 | 19.31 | 18.8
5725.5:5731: 369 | 19.88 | 18.6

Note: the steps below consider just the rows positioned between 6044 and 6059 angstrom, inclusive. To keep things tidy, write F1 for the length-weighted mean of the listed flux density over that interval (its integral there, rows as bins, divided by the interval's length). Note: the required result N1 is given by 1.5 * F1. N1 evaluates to 26.5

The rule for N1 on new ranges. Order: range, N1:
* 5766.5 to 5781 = 26.6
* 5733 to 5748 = 27.2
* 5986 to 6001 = 25.6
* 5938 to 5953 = 25.8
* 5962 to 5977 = 27.7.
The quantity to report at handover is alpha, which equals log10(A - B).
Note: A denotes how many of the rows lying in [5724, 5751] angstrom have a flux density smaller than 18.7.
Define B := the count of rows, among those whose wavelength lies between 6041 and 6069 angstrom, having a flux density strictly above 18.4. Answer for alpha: 0.5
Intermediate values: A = 15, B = 12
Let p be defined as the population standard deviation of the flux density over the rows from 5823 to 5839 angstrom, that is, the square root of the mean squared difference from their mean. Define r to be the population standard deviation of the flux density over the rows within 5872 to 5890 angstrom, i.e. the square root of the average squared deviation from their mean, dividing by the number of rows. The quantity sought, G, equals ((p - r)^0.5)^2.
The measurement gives 0.32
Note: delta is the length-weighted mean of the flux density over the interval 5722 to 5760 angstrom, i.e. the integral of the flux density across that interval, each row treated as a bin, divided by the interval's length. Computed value 18.5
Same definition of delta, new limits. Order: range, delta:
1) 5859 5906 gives 16.5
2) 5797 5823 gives 19.3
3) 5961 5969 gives 18.9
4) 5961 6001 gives 17.9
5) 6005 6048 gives 19.6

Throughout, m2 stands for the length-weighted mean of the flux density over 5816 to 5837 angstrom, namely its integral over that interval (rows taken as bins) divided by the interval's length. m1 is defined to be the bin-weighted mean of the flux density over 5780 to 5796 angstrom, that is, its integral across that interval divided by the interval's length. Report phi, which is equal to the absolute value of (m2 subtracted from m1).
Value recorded 0.9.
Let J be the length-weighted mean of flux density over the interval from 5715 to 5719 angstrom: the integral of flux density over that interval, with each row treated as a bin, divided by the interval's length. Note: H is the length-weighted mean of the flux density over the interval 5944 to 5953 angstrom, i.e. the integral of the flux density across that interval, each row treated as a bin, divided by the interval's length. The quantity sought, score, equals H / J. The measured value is 0.93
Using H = 17.1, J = 18.3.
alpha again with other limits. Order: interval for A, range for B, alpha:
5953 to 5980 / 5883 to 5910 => 0.9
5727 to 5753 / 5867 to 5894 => 1.1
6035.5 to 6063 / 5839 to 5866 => 0.5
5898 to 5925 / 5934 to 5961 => 1.1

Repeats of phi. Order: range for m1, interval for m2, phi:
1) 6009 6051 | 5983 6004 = 2.2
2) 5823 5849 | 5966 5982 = 0.3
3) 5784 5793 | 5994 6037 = 0.7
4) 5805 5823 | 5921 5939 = 0.7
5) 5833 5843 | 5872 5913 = 3.2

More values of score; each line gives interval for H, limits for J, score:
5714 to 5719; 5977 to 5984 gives 0.97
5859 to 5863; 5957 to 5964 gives 0.95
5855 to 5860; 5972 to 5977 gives 0.95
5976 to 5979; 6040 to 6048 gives 1.07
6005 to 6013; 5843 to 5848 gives 1.12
